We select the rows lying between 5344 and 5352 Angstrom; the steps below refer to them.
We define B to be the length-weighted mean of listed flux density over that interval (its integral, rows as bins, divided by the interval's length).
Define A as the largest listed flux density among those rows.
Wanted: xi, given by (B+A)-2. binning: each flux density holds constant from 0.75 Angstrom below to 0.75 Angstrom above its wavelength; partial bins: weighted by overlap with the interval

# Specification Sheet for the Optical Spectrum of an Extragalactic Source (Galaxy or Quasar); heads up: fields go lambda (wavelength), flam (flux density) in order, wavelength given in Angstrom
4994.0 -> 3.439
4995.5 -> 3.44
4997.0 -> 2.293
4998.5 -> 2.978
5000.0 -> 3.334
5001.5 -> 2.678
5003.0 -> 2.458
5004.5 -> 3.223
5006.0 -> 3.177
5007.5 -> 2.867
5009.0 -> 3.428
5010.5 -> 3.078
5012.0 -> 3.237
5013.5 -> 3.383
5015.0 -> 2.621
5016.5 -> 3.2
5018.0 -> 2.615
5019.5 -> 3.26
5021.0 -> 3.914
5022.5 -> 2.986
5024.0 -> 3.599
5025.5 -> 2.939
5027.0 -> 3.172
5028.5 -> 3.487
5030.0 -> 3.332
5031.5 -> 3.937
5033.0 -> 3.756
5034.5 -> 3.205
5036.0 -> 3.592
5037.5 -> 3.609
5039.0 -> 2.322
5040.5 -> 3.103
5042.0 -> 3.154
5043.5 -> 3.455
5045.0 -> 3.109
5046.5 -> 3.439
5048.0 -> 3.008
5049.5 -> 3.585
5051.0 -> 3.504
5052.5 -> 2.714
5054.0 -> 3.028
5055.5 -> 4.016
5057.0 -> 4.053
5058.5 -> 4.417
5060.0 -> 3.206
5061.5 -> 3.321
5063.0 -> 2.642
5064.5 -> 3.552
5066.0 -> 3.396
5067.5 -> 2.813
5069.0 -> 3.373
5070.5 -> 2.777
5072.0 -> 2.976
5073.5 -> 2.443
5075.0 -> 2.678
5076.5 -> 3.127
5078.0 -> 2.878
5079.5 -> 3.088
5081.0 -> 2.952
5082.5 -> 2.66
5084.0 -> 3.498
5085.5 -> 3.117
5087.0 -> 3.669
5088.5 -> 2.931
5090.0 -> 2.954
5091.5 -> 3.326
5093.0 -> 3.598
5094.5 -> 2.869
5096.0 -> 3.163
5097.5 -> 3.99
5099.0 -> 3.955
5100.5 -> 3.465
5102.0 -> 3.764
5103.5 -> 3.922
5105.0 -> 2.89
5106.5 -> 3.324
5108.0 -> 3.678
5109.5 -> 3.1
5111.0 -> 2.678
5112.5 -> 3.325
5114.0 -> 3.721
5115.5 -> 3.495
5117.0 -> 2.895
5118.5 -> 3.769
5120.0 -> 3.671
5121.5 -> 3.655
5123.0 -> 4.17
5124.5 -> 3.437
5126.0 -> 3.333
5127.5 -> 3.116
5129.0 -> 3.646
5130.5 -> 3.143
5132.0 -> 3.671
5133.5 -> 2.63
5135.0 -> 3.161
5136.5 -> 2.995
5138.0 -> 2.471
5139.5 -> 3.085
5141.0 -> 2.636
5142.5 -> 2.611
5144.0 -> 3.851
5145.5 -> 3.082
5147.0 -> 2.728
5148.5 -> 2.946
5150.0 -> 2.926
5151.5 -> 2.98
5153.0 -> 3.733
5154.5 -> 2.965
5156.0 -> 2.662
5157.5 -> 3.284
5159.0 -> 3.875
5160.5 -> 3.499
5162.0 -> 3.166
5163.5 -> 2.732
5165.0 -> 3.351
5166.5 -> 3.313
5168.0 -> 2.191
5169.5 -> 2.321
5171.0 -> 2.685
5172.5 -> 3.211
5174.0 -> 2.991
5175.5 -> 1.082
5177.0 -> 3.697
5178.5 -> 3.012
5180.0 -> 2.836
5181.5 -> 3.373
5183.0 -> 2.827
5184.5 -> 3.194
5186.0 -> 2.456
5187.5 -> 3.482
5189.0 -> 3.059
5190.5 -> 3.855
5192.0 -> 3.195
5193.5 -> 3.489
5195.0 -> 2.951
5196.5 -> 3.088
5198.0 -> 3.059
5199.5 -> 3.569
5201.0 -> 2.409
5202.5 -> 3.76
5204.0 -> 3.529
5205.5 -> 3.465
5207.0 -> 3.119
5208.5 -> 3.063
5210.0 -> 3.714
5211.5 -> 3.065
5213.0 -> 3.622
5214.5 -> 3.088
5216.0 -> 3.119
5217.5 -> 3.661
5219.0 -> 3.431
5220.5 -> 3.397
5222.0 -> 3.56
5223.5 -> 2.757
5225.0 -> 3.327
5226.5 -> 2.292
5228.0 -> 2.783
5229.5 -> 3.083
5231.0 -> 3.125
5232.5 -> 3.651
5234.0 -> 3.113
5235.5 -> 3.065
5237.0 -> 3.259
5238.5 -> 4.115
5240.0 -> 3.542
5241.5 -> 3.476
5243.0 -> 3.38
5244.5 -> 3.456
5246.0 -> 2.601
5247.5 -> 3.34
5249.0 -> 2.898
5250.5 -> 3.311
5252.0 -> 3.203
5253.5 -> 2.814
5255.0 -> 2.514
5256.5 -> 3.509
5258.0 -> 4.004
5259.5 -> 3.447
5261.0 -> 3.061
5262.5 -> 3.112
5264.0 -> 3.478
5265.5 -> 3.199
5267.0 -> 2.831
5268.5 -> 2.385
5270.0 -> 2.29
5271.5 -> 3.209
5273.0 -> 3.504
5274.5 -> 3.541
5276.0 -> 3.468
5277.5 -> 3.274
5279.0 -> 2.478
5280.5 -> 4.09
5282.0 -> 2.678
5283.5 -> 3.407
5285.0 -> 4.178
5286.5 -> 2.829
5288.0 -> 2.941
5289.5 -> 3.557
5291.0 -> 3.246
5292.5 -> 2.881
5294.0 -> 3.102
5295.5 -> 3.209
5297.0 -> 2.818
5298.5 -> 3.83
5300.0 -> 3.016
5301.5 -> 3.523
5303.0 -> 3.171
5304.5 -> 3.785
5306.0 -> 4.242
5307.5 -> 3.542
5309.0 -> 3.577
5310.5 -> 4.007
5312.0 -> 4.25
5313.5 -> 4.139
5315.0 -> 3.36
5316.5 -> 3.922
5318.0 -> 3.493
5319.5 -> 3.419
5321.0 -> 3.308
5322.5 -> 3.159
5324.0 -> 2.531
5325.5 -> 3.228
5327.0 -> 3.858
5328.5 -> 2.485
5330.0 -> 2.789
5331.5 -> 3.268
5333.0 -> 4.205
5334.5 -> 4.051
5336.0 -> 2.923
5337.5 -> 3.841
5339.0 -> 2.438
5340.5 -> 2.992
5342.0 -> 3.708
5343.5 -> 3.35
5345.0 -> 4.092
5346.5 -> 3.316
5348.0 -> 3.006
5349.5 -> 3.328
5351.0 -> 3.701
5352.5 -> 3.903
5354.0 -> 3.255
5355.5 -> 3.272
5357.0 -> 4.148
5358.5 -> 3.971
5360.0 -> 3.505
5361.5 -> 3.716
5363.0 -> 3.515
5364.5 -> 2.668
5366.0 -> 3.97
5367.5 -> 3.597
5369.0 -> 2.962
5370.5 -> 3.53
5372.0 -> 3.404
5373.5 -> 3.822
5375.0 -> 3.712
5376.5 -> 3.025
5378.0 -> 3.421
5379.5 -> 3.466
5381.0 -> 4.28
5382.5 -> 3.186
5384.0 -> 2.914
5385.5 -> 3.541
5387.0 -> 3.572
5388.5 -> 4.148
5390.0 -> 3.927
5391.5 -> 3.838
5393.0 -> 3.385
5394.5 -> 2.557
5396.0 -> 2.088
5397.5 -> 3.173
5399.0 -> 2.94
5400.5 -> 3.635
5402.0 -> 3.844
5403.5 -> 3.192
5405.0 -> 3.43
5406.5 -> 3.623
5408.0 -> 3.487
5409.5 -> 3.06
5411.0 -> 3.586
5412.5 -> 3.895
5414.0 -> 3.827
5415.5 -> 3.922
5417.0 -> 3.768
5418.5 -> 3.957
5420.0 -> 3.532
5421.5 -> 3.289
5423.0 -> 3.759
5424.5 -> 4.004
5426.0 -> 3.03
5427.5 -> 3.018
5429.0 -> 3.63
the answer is 5.59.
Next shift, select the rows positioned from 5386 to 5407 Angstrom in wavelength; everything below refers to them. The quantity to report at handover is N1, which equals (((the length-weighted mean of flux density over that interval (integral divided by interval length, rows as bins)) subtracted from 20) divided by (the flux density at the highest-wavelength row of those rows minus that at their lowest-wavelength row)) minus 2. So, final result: 324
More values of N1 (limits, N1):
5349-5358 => 18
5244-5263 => -51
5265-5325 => -27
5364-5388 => 16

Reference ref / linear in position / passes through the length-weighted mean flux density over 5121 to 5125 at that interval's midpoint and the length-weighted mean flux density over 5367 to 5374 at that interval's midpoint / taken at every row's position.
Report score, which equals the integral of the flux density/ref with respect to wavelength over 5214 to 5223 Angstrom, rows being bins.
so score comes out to 8.3 Angstrom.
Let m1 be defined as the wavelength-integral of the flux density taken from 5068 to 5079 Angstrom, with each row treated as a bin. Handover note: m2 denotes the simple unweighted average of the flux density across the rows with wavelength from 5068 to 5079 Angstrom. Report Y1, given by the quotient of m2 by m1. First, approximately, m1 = 32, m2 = 2.89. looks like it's 0.09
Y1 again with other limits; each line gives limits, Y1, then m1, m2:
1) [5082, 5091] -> 0.11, 28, 3.14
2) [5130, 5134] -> 0.25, 13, 3.15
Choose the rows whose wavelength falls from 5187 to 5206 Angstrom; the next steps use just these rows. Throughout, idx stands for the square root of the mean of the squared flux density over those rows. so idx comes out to 3.32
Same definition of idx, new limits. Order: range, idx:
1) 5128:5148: 3.08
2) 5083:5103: 3.43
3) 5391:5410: 3.29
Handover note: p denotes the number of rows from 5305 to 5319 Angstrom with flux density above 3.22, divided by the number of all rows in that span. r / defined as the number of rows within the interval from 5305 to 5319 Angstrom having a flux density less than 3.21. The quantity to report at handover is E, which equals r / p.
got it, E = 0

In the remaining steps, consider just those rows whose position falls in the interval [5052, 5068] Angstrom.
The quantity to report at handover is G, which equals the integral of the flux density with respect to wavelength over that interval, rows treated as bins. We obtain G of 54.4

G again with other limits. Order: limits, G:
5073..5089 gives 48.2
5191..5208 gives 55.2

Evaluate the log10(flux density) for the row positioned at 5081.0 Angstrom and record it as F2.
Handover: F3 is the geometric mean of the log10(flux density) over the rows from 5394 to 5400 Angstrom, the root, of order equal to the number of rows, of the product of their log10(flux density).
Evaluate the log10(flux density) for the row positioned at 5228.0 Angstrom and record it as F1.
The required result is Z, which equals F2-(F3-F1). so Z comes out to 0.50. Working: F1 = 0.44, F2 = 0.47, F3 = 0.42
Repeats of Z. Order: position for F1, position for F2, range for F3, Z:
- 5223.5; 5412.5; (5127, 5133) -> 0.50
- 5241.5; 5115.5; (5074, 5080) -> 0.62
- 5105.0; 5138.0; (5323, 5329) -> 0.39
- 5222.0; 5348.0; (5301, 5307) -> 0.47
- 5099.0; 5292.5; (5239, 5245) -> 0.52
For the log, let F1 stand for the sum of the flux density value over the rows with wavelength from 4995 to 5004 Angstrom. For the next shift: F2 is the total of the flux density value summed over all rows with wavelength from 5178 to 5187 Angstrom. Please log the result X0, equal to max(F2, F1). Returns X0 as 18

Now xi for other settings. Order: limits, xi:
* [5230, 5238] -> 4.92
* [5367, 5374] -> 5.27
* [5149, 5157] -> 4.79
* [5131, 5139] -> 4.66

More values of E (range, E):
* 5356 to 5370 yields 3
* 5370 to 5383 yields 3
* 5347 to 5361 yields 1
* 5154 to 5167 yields 7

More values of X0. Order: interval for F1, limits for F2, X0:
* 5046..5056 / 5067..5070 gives 23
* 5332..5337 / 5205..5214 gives 20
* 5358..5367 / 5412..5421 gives 23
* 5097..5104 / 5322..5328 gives 19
